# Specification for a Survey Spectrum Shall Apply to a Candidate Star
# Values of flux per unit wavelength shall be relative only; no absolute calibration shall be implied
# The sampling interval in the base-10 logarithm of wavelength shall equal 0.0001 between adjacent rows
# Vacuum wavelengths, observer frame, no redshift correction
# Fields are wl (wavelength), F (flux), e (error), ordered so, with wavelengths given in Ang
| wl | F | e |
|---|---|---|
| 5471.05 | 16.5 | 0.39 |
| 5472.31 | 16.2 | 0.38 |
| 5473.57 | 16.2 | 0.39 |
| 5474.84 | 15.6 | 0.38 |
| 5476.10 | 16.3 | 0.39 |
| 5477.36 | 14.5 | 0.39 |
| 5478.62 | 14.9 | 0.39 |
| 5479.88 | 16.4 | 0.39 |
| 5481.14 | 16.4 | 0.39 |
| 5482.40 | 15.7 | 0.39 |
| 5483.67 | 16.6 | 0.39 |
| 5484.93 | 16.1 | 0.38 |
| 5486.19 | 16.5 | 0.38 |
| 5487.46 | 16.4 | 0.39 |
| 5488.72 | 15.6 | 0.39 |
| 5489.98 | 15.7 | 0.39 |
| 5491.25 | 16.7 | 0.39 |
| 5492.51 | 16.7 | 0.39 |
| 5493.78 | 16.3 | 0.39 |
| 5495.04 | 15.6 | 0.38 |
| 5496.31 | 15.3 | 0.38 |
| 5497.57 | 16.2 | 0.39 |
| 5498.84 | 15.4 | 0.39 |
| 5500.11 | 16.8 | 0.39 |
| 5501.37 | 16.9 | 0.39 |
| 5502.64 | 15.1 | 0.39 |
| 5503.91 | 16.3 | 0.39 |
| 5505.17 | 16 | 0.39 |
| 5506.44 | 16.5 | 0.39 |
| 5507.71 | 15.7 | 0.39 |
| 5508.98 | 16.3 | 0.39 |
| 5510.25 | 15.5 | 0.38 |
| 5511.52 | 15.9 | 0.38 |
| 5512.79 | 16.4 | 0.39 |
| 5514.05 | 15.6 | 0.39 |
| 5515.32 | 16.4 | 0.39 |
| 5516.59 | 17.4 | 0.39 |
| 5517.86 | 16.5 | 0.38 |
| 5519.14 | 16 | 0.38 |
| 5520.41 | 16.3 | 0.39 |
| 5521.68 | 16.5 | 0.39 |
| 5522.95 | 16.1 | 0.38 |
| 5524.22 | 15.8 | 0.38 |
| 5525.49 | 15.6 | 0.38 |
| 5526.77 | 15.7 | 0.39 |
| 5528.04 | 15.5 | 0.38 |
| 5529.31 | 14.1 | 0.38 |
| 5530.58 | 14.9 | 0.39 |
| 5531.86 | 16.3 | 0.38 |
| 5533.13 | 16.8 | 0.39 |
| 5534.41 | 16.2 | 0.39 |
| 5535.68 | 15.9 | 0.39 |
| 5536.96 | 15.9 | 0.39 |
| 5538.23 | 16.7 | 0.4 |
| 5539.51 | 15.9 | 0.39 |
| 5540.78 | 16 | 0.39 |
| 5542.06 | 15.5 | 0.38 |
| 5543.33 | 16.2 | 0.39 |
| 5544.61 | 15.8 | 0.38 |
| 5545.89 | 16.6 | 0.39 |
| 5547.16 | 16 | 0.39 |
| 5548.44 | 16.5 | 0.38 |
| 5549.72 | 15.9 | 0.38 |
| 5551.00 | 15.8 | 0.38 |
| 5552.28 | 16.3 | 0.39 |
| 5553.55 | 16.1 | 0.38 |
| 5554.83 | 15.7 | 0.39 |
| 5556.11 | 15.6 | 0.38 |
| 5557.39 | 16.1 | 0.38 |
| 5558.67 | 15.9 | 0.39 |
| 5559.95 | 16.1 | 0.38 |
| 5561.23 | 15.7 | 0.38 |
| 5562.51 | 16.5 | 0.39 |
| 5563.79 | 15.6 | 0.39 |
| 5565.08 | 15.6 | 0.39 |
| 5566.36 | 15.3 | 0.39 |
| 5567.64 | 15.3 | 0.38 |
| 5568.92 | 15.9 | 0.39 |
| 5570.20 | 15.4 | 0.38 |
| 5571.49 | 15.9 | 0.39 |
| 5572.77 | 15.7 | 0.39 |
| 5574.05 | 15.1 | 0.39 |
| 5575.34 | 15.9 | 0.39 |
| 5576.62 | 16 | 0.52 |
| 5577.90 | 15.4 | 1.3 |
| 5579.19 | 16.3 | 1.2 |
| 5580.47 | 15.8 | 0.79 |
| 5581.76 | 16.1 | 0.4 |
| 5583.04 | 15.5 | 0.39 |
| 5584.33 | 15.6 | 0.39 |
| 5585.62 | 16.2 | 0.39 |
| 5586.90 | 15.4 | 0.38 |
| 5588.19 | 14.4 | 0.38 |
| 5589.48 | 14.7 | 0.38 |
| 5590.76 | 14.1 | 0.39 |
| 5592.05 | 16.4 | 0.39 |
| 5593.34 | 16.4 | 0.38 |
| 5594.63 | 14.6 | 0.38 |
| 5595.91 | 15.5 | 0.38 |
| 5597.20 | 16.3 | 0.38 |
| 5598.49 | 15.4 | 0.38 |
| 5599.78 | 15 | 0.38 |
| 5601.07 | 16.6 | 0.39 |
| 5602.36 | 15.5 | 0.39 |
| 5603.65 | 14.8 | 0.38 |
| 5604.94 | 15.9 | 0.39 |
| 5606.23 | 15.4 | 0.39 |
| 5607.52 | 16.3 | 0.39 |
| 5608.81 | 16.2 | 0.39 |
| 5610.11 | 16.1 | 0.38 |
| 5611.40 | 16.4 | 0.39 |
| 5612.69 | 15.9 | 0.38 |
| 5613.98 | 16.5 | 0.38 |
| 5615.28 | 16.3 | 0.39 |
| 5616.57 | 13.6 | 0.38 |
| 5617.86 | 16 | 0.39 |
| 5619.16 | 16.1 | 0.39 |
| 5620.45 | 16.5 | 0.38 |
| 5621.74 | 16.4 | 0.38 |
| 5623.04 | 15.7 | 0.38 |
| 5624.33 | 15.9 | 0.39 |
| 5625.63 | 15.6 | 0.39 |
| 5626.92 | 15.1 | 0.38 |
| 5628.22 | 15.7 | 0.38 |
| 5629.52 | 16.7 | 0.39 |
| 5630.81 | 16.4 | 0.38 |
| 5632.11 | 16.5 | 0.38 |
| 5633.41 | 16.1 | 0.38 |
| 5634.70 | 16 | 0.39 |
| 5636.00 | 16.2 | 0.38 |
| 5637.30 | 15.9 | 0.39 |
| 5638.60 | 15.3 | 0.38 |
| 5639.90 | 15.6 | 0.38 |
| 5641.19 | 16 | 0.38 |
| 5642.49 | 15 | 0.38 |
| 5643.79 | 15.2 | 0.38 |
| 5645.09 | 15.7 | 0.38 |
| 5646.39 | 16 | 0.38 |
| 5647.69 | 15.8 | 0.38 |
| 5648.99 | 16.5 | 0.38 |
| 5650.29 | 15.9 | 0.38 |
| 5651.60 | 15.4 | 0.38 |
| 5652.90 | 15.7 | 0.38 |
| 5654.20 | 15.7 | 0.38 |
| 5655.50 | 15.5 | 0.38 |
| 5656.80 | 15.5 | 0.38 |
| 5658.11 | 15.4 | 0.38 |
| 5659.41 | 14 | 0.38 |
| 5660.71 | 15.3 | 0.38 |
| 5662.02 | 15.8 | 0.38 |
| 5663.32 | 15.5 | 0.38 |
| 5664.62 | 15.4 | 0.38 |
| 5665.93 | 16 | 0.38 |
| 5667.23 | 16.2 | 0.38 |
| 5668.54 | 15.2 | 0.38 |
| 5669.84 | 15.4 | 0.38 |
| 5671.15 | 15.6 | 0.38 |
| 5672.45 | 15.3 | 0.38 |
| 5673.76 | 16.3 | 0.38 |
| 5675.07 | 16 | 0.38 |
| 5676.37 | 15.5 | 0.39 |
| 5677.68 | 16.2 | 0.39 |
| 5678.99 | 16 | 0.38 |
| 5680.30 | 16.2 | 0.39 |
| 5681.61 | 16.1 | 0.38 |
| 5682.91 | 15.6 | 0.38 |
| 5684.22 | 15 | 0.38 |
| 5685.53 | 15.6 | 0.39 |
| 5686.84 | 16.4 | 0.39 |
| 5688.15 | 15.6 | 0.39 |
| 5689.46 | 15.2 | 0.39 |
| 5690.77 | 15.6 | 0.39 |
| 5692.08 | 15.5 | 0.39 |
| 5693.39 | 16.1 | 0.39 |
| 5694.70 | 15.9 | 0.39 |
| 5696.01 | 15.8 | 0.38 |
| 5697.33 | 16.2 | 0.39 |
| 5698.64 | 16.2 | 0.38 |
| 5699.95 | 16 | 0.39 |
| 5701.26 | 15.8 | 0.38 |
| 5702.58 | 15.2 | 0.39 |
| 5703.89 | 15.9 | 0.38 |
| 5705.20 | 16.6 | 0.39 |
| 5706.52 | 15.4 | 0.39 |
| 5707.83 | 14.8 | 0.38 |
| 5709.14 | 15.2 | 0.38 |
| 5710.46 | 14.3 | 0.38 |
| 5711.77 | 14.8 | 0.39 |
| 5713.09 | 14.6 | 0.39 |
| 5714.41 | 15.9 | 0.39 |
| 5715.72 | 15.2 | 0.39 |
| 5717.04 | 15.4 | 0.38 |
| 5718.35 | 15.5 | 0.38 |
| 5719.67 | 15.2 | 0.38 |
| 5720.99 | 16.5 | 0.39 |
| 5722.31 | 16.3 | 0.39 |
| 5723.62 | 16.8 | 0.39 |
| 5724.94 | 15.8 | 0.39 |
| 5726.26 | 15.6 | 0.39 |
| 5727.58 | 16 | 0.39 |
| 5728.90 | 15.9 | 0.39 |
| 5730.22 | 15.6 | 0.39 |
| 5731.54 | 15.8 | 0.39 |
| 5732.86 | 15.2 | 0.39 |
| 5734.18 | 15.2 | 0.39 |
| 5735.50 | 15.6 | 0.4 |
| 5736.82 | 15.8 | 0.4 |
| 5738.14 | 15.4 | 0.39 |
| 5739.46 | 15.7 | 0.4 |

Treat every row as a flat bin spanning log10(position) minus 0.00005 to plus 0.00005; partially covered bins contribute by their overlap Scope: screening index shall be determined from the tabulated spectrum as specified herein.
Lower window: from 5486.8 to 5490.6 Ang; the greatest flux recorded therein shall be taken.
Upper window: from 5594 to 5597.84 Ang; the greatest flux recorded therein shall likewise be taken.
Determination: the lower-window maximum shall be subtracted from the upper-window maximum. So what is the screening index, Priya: -0.10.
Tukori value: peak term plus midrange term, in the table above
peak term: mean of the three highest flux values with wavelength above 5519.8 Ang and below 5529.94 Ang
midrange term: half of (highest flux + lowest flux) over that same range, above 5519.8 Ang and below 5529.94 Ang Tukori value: 31.60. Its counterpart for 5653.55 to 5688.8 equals 31.50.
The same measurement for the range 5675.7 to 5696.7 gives 31.97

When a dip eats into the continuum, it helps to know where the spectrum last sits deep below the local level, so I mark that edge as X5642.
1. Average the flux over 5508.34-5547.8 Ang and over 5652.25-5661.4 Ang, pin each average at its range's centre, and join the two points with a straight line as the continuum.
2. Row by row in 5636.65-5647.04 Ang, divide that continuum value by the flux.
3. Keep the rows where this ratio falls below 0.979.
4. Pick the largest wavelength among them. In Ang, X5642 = 5646.39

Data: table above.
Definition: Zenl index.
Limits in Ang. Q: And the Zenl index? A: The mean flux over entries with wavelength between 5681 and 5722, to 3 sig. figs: 15.6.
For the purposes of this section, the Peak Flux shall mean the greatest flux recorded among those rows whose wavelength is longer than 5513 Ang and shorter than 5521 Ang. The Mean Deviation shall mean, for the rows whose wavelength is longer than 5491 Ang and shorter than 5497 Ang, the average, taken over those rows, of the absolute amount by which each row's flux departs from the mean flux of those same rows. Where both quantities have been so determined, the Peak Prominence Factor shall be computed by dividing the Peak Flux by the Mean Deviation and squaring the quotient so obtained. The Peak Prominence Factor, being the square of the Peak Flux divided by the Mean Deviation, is 1054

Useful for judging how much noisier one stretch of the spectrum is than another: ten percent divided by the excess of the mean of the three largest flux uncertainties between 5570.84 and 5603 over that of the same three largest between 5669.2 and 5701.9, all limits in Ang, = 0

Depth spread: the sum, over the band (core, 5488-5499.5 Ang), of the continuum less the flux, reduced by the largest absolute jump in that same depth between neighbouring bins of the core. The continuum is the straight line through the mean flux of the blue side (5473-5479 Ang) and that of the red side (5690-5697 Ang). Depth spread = -4.8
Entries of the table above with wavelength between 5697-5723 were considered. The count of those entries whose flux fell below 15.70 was 11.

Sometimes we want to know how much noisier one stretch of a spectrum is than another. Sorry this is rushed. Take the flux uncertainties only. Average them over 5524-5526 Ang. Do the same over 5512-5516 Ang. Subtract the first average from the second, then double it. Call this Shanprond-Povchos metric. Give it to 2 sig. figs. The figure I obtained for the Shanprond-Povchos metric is 0.020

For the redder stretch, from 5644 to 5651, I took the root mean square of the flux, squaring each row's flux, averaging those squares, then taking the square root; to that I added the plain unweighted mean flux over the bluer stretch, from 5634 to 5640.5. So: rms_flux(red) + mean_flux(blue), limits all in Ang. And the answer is 31.8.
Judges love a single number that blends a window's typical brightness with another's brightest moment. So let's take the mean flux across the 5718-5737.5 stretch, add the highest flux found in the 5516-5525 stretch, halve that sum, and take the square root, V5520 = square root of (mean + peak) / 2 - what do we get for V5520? 4.073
